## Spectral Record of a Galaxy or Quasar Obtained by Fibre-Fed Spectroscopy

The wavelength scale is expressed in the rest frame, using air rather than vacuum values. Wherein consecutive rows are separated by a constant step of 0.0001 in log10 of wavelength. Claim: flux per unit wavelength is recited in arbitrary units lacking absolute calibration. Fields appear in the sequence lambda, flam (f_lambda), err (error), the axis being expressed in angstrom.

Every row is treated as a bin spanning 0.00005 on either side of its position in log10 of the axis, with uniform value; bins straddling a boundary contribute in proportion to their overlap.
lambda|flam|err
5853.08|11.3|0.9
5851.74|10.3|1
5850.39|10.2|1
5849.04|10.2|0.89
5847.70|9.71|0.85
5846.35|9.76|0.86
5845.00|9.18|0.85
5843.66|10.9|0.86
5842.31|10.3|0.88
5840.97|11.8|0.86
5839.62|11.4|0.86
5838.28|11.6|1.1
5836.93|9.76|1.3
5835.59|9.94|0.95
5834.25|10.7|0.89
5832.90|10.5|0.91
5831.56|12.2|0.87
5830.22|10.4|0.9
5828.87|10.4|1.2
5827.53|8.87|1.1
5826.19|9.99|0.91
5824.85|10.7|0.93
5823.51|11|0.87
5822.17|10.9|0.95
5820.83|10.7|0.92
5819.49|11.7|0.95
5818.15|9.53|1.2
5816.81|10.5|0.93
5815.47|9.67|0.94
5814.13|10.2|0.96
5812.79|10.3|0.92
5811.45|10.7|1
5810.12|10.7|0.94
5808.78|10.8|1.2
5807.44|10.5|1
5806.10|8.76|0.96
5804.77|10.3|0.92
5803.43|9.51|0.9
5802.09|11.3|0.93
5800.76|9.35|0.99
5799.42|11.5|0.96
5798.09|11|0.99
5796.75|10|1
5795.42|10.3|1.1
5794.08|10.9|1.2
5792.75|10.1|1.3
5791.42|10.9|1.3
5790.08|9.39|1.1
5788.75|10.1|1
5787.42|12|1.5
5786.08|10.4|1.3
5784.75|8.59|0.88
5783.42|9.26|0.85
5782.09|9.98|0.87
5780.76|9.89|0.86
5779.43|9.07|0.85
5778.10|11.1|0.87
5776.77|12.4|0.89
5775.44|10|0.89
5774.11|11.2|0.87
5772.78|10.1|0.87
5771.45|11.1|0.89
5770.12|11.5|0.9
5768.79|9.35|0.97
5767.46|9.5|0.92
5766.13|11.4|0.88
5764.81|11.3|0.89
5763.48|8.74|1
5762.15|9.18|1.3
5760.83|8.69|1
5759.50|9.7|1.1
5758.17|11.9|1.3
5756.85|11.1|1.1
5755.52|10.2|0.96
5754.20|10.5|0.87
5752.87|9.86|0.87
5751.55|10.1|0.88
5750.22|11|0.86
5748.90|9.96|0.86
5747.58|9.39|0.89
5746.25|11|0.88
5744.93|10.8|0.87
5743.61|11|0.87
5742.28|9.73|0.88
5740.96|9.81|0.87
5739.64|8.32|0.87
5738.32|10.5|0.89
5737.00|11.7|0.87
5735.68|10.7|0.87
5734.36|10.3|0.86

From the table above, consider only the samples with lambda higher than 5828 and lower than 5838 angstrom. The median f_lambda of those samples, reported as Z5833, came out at 10.4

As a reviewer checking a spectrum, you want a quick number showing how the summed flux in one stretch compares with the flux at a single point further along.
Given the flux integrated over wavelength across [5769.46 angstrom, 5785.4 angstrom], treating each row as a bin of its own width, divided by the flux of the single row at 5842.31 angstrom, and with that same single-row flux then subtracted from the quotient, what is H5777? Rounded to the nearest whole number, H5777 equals 6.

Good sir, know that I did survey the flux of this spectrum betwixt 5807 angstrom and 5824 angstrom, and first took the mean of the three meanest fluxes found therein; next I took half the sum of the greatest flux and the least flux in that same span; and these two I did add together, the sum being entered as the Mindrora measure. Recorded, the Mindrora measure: 20.4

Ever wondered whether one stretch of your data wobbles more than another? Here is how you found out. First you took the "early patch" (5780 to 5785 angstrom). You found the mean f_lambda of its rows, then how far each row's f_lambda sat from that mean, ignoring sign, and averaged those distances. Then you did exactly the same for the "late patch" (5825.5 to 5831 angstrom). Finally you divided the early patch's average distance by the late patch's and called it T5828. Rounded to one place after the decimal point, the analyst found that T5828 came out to 1.0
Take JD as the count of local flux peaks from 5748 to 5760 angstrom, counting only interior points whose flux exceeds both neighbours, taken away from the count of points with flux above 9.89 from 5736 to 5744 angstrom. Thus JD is 0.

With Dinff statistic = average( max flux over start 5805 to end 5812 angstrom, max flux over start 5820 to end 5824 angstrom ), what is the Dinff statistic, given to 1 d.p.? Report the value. 10.9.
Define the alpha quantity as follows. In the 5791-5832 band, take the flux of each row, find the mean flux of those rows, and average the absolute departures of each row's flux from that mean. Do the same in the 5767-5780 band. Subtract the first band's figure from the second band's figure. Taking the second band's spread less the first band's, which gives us 0.35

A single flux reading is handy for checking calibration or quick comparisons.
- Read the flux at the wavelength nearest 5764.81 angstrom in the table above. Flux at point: 11.3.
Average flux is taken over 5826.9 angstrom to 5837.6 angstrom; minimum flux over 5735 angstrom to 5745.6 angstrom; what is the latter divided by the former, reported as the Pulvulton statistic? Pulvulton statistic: 0.80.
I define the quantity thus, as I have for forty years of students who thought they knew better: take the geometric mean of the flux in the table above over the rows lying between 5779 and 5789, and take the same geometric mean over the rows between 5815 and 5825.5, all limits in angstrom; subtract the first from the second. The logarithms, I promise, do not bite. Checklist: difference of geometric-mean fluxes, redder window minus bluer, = 0.7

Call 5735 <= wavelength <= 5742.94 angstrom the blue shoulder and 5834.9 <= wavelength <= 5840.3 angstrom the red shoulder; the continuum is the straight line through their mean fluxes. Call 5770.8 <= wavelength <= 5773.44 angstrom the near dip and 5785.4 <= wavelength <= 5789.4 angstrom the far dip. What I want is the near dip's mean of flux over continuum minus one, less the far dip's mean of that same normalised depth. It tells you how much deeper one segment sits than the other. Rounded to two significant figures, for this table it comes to -0.014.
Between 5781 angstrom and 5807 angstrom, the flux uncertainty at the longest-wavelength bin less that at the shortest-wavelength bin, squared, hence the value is 0.008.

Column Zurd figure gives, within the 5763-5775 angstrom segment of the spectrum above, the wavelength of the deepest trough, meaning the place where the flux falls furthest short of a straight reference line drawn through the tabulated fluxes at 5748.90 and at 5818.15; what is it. 5763.48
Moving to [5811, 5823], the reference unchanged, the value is 5818.15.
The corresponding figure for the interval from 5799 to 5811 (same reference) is 5806.10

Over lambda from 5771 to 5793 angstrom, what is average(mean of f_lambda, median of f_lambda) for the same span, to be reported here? 10.21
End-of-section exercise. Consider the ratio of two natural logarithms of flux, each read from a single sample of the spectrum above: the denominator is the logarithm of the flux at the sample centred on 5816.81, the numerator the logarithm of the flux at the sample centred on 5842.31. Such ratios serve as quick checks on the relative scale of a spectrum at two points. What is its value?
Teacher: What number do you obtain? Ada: 0.99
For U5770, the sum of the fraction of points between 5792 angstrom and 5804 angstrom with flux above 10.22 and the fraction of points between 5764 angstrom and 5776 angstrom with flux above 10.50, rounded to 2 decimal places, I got 1.11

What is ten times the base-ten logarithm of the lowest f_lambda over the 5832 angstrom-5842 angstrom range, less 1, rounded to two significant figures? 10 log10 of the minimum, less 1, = 8.9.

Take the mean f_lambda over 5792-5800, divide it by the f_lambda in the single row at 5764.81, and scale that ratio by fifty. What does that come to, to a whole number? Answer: 47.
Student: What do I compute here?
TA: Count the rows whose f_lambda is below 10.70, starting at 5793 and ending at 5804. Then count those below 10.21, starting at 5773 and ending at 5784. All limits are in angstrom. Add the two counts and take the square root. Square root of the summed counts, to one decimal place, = 3.0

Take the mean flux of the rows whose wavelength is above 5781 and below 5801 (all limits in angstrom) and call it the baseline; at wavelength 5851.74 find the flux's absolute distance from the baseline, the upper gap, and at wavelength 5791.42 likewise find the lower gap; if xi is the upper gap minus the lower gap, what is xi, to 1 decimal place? -0.6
